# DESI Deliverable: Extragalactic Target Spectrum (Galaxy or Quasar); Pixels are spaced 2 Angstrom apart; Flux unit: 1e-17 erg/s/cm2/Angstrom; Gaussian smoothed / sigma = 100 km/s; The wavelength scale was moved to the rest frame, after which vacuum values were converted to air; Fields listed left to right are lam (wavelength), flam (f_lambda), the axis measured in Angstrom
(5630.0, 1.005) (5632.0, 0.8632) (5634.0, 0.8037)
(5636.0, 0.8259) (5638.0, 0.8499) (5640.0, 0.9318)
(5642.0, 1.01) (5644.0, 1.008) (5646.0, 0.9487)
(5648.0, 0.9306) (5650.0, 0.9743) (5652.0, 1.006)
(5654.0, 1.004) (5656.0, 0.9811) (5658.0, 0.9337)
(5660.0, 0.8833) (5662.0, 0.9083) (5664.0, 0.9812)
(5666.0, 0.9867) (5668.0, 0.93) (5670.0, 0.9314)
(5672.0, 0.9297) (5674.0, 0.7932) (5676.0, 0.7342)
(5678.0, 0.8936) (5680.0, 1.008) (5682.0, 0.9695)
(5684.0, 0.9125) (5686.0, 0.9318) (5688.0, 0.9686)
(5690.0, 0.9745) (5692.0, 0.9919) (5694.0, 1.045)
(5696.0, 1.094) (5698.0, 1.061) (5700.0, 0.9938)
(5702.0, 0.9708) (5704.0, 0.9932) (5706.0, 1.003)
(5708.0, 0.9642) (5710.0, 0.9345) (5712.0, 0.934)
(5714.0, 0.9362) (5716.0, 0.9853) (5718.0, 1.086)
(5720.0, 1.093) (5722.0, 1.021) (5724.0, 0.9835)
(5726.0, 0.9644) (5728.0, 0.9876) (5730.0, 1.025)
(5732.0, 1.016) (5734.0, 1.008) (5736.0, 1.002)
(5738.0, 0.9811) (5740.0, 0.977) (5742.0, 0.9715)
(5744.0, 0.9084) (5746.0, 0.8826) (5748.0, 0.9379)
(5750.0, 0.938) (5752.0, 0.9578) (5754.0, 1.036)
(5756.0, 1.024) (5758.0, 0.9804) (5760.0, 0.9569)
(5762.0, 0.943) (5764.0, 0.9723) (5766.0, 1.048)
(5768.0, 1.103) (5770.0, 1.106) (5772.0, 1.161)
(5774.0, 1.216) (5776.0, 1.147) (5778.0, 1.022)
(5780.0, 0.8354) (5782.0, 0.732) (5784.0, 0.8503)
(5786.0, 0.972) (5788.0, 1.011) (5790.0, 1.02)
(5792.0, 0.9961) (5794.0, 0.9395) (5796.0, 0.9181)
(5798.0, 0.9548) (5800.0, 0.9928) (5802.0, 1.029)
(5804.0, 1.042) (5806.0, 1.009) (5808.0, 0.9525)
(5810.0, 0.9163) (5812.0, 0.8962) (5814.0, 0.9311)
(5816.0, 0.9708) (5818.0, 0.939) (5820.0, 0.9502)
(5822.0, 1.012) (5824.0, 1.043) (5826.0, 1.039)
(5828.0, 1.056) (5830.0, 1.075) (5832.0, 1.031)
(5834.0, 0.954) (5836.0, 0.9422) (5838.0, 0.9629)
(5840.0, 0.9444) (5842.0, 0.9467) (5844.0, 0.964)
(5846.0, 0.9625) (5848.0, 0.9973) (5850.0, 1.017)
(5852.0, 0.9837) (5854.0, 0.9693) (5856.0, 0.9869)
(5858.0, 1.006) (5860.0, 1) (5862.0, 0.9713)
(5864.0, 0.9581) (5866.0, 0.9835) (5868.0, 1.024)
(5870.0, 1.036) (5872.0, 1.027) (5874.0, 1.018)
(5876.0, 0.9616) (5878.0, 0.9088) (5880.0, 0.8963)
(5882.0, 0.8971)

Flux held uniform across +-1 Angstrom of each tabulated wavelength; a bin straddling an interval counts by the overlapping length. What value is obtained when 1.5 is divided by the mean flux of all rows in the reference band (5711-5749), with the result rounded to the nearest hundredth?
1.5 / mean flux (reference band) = 1.52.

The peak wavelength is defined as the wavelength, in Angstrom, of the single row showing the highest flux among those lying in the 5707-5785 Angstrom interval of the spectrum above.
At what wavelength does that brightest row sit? 5774.0 Angstrom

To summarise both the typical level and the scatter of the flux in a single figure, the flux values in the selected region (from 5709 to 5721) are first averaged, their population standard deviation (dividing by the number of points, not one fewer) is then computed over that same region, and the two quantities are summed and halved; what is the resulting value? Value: 0.532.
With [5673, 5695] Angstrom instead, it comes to 0.509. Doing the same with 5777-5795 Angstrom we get 0.514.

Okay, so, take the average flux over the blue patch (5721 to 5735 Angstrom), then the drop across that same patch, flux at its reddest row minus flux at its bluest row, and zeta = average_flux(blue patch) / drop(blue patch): -77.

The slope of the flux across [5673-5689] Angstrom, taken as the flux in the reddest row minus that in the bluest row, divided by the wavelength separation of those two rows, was 0.0125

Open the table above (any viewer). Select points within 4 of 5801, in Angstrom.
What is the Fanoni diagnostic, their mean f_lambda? 1.005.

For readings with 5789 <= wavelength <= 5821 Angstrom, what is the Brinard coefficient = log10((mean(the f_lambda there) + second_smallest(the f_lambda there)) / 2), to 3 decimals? -0.026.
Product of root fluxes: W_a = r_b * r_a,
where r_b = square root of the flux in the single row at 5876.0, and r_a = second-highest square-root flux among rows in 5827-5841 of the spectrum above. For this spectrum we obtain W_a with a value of 1.01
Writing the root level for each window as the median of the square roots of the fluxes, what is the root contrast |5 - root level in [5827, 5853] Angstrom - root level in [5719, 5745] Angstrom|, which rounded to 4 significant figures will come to 3.024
